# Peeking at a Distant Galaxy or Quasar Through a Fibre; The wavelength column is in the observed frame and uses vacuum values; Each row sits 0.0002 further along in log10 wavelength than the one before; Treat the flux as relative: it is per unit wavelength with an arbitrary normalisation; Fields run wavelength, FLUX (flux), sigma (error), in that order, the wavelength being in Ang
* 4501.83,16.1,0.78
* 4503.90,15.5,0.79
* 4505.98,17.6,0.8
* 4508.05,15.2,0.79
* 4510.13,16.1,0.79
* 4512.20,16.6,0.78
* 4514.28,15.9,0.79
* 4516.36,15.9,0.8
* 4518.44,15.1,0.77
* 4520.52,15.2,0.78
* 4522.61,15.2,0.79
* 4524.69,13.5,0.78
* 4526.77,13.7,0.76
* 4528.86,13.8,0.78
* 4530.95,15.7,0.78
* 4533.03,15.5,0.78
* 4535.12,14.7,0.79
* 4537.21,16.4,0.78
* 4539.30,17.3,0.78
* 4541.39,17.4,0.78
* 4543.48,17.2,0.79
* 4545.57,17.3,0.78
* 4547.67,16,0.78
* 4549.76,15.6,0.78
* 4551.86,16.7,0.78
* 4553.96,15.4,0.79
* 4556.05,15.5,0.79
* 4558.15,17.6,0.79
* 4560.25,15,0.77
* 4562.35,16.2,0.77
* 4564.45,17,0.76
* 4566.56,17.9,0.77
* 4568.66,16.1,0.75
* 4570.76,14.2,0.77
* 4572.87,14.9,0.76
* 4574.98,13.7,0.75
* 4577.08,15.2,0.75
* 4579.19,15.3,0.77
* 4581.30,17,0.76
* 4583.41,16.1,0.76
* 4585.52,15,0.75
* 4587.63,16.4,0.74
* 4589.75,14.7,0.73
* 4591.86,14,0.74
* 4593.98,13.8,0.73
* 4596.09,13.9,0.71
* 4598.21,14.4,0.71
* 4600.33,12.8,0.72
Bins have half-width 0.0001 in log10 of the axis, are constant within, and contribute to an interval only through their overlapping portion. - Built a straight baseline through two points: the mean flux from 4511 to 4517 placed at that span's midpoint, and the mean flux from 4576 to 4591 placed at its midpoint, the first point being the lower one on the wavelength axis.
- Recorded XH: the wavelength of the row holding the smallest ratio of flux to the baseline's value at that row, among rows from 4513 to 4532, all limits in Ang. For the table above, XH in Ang 4524.69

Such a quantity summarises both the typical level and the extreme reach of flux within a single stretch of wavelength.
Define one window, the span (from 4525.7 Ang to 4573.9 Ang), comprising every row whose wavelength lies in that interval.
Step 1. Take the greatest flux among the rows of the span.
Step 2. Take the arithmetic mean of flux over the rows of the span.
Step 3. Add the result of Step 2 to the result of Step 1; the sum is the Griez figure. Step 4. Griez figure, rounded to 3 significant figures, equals 33.9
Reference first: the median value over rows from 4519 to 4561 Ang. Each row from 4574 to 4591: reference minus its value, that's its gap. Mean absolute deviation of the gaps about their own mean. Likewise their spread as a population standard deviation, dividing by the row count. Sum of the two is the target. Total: 1.8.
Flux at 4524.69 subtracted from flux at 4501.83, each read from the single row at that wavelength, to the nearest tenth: 2.6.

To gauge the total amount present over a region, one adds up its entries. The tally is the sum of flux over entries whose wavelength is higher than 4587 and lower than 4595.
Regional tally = 58.9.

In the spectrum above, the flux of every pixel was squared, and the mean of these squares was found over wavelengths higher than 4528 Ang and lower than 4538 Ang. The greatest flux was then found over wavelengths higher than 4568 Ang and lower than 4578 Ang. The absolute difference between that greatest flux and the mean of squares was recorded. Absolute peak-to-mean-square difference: 216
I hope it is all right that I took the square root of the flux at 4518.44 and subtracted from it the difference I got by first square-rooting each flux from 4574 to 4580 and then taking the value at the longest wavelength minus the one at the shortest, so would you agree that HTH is 3.7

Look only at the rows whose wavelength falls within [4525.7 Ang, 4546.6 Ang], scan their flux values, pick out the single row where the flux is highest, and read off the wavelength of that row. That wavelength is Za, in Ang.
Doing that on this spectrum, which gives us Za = 4541.39 Ang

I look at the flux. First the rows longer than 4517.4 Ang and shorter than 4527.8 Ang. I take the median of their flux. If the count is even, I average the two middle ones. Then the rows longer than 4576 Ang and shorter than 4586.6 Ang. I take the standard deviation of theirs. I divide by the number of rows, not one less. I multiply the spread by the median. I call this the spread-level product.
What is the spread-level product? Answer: 11.2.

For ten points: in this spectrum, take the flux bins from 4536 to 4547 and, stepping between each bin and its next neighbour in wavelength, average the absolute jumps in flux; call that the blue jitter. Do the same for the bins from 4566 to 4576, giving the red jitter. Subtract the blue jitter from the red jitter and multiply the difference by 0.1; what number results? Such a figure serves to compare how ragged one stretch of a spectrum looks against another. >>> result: 0.11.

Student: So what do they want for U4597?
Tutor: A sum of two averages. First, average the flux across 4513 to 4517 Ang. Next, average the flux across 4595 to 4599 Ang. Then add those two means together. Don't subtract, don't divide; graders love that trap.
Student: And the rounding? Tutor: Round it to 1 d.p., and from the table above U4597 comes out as 30.1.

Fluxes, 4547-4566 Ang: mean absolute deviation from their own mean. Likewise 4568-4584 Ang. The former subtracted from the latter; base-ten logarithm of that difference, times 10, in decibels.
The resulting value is -8.6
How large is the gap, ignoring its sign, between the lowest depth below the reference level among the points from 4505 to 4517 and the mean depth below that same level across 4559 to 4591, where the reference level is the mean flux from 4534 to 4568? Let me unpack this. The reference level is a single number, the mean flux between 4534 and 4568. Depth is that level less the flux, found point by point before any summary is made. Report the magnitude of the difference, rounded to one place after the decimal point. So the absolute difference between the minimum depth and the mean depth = 2.0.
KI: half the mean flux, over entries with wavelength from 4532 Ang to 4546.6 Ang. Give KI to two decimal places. 8.27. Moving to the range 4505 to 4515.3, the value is 8.14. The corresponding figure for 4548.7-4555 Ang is 7.95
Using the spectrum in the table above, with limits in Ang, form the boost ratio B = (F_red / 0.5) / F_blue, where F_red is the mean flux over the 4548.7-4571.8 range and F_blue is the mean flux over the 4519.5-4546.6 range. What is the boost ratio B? 2.06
